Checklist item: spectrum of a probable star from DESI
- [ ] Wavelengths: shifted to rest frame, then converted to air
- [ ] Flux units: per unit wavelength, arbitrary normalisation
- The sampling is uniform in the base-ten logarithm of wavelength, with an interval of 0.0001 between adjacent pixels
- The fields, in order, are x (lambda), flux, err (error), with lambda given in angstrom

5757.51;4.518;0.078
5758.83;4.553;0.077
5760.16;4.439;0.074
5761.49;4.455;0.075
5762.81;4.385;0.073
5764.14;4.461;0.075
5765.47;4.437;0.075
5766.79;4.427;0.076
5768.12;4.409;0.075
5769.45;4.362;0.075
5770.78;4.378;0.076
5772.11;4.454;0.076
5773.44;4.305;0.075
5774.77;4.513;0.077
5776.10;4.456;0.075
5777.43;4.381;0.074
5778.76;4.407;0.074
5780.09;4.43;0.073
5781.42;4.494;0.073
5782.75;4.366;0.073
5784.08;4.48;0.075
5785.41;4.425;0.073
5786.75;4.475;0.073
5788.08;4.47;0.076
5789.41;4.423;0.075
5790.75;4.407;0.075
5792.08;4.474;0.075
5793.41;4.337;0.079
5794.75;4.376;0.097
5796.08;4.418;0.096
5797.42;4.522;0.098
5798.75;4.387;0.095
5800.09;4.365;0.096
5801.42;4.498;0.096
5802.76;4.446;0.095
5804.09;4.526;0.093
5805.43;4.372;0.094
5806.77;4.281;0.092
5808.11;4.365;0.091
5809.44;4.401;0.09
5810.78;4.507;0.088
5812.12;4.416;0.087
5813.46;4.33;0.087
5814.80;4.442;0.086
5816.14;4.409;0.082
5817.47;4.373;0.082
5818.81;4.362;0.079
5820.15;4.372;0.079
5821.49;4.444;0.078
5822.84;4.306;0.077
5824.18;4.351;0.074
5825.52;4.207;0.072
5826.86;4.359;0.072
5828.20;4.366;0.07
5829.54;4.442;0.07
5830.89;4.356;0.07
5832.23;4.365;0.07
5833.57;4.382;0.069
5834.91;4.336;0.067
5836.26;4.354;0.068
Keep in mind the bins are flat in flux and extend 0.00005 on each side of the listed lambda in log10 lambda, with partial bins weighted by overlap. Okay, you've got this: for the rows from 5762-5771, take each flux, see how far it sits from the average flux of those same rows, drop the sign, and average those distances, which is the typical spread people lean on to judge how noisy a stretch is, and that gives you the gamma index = 0.029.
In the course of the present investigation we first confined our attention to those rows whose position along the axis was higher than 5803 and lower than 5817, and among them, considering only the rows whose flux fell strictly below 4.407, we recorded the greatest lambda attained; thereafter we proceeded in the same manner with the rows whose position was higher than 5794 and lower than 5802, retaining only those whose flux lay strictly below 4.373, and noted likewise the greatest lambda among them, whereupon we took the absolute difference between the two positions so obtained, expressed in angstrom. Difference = 13.4 angstrom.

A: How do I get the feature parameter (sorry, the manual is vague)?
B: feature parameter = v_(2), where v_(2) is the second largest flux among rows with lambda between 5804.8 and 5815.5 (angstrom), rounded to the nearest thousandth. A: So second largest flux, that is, 4.442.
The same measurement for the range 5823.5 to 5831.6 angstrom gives 4.366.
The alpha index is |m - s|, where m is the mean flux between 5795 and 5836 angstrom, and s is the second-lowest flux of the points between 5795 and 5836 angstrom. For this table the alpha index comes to 0.109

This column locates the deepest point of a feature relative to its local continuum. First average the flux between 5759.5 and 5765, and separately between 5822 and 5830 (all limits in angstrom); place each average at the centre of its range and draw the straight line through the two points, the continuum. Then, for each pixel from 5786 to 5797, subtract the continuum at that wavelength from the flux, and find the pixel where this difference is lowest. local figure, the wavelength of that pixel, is 5793.41 angstrom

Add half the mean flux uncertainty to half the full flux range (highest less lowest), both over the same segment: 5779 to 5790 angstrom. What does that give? 0.10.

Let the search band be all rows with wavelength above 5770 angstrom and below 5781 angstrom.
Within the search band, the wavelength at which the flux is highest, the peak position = 5774.77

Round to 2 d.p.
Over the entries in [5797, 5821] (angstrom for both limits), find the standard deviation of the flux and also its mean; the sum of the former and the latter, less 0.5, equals 3.98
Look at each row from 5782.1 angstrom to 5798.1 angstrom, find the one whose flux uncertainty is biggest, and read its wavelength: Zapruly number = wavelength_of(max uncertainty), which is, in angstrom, 5797.42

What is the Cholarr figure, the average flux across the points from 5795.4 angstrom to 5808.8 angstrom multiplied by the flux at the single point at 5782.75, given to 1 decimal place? 19.3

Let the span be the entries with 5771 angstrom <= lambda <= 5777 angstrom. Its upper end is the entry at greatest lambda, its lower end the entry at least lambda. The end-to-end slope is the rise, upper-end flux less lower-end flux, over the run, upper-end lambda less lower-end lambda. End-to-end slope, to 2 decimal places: 0.00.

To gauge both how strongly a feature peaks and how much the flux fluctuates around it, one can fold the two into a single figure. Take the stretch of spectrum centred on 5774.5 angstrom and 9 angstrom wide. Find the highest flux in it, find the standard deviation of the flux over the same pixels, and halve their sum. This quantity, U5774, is 2.29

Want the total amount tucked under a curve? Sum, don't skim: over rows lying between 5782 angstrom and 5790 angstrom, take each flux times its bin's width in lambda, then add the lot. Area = 35.5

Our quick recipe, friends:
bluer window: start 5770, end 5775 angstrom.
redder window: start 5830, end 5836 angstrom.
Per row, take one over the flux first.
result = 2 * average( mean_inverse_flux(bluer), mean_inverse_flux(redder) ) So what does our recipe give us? 0.456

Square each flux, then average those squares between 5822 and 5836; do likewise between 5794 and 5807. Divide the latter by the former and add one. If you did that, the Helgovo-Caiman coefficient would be 2.03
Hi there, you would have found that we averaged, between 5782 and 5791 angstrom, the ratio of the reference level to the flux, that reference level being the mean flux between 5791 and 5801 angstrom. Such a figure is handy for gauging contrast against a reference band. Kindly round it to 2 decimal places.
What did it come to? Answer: 0.99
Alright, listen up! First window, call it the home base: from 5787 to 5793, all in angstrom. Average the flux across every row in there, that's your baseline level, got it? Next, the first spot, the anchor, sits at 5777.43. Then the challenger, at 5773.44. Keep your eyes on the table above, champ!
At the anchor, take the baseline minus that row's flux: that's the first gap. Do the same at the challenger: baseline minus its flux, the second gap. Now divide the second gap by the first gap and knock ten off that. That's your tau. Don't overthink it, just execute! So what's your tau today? -7.8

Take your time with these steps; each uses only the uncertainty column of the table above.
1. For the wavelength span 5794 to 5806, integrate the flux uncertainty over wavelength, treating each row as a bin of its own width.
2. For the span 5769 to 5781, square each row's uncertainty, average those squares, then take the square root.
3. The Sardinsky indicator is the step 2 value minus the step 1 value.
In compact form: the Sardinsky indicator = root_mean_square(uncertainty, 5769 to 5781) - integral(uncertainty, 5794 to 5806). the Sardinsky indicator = -1.07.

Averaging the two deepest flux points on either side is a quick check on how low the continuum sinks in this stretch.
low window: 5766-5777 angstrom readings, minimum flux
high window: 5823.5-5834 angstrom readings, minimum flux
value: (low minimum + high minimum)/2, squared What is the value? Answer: 18.1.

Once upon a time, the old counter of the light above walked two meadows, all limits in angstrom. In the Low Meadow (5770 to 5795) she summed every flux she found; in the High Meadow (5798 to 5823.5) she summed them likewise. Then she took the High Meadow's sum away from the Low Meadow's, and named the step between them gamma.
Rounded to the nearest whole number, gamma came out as 0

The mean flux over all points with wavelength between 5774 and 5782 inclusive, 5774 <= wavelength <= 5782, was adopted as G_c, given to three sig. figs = 4.45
